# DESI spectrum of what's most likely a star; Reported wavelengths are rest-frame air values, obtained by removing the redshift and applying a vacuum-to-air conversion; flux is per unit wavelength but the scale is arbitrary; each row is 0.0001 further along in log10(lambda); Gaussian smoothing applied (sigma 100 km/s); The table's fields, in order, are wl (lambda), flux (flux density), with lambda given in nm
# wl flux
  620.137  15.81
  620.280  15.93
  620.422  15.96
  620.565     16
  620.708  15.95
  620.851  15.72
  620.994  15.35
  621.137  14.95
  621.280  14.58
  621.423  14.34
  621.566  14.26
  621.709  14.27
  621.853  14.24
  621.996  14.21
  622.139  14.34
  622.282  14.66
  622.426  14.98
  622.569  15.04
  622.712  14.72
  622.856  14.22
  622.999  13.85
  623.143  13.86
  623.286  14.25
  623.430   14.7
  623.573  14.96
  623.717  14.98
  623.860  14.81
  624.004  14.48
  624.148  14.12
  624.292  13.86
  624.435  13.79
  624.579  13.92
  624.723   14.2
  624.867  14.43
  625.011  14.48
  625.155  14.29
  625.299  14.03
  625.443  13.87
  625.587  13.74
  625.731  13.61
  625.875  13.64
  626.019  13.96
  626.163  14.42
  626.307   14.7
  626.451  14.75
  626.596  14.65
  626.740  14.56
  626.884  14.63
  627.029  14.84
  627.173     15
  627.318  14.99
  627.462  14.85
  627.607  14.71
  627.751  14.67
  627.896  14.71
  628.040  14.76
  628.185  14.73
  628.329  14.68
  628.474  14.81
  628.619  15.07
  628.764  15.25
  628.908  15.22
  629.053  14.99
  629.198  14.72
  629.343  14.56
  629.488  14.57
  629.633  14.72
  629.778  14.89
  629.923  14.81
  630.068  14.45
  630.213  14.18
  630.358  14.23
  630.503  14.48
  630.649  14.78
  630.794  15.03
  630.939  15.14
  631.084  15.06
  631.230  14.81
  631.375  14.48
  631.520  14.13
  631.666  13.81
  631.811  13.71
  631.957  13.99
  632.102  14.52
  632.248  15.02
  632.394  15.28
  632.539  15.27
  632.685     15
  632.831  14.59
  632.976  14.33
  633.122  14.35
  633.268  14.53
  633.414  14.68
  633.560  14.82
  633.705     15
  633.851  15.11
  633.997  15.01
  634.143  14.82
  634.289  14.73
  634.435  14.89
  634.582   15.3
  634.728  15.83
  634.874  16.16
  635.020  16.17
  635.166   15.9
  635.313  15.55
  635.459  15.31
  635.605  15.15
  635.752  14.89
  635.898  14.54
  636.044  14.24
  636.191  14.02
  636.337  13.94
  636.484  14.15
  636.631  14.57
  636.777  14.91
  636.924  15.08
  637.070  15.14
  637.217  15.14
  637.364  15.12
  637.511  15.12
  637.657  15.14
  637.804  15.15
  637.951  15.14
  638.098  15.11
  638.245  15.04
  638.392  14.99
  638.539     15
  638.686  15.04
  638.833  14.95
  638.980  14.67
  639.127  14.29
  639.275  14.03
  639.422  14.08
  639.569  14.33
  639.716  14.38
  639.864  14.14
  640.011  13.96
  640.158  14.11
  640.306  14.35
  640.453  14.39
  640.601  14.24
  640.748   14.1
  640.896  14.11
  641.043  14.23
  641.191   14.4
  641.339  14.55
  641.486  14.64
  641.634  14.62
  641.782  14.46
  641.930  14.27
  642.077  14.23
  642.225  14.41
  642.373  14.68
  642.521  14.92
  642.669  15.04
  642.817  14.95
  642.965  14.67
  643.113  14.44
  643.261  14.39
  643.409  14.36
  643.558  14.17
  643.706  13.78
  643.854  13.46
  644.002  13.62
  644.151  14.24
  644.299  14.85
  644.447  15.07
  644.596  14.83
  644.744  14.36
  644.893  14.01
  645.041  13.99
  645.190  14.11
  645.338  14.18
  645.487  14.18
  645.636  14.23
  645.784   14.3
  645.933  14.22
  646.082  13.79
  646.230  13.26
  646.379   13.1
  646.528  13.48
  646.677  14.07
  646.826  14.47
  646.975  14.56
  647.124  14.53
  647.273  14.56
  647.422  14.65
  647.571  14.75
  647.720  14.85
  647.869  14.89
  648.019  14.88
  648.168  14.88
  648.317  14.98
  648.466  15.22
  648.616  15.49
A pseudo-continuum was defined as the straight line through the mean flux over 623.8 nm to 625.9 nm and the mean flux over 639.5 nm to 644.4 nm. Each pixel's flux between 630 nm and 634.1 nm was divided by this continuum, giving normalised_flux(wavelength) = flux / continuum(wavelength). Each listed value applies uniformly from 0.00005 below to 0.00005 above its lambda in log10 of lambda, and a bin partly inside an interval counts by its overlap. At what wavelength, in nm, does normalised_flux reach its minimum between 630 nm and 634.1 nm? 631.811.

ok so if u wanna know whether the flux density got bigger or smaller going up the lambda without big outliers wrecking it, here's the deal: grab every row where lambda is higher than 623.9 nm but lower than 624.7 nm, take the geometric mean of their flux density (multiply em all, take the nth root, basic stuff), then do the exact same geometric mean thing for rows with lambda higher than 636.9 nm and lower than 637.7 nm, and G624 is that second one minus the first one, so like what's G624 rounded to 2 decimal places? 1.09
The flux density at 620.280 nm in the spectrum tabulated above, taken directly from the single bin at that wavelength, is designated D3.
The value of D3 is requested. 15.93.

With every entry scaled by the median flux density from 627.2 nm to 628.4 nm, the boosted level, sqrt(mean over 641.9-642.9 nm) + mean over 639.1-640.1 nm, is 1.96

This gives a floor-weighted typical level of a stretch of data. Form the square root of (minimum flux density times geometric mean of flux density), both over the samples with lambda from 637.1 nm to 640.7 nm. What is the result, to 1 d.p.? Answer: 14.3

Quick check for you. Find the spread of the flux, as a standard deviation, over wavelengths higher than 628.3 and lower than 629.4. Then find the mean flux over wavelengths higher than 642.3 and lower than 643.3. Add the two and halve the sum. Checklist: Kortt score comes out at 7.5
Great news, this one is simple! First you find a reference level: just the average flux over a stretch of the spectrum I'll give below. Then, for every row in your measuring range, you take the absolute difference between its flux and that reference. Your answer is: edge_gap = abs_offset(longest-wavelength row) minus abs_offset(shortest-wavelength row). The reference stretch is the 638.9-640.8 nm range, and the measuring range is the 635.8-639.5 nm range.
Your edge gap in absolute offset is -0.1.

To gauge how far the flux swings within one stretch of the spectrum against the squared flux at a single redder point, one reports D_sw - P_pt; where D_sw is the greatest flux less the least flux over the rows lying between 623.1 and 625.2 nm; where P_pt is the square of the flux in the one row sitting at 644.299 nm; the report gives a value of -219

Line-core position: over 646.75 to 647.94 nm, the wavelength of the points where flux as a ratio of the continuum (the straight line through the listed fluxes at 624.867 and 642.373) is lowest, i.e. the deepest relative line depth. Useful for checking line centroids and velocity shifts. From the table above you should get 646.826 nm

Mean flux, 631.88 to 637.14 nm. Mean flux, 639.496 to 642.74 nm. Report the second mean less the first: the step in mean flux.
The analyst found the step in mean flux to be -0.52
